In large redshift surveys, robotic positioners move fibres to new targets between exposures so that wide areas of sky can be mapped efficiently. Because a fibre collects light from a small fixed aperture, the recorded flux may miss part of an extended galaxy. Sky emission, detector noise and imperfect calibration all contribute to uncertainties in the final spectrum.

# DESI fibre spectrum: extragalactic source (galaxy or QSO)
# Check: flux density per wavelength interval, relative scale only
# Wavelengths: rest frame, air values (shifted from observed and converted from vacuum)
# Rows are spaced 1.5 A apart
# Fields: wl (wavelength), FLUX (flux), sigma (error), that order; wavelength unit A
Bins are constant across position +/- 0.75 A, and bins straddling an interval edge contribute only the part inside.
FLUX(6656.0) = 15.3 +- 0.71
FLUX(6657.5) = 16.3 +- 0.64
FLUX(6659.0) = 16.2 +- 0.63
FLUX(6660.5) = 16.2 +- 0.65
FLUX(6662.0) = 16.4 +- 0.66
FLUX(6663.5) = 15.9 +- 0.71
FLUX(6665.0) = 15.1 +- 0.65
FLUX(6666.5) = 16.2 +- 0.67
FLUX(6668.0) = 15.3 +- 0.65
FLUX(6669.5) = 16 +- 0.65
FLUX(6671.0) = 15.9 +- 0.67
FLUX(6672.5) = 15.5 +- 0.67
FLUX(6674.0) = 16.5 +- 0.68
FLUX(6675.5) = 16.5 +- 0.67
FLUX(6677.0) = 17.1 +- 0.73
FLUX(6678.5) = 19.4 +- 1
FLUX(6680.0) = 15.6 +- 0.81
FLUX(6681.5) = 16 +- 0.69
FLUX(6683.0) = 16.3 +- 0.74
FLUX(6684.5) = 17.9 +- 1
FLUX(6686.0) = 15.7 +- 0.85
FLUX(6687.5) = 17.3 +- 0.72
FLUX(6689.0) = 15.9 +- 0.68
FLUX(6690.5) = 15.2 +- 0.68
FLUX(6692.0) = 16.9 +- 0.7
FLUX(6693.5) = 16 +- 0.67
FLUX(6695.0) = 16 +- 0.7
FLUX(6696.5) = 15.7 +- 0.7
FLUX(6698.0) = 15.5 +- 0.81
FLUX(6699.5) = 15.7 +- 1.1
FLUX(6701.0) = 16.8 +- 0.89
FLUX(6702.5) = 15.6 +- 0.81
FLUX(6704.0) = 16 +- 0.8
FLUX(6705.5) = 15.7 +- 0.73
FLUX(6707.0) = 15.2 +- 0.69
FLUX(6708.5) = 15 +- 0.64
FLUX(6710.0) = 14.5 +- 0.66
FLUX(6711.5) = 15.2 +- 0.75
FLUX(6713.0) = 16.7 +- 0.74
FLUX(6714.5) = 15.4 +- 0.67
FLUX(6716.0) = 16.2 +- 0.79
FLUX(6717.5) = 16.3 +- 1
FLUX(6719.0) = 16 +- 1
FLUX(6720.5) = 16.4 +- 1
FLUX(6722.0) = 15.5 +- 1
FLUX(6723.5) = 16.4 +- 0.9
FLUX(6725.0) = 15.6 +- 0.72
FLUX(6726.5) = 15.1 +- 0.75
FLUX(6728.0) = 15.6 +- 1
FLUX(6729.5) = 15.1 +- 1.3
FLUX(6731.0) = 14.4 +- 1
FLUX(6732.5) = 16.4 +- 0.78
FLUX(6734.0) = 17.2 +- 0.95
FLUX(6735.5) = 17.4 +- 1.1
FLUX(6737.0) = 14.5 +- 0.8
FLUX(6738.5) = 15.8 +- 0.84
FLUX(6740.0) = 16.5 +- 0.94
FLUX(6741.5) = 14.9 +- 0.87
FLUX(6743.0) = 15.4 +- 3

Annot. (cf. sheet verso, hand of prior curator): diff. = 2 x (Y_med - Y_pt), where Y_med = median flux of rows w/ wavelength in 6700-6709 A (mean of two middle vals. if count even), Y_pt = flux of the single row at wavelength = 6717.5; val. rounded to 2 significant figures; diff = -1.3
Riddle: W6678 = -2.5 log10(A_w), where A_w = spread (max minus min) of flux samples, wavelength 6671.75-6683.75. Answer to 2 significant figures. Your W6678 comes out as -1.5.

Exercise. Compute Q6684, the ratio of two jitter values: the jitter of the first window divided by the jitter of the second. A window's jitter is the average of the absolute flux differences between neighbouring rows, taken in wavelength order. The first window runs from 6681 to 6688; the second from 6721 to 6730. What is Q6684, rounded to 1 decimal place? 2.2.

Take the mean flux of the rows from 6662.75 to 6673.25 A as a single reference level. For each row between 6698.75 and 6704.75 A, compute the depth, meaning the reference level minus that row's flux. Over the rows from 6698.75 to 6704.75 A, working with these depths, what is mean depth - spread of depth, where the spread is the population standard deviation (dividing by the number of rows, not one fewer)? -0.8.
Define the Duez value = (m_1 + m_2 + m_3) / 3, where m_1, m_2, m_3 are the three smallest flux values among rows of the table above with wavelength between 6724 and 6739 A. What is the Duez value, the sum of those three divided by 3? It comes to 14.7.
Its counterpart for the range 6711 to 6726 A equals 15.4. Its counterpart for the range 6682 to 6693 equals 15.6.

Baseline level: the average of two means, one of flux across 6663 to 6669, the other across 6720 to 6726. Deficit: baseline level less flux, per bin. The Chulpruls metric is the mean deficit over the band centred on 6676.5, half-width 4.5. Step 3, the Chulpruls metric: -1.0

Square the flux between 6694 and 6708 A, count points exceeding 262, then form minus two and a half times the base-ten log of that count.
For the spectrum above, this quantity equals 0.0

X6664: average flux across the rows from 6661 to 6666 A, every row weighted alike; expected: 15.8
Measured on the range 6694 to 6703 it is 15.9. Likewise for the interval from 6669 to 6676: 16.1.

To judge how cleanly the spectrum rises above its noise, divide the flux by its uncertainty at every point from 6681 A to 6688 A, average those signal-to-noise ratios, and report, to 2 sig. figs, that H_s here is 21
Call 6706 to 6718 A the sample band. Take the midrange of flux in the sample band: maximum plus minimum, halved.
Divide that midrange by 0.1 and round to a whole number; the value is 156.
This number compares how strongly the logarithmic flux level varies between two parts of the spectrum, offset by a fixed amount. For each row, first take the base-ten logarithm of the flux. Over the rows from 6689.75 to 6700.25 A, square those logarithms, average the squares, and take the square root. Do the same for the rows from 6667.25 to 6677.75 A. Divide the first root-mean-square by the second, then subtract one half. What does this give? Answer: 0.494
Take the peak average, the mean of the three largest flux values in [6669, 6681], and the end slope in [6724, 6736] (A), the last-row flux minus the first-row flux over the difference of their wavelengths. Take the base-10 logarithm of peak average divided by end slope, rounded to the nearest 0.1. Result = 2.0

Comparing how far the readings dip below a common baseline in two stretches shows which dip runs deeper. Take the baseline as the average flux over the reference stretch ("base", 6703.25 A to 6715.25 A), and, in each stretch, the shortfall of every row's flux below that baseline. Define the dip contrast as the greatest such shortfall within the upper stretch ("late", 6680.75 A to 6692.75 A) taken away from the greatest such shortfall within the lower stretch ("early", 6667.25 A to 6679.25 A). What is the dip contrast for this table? -0.1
